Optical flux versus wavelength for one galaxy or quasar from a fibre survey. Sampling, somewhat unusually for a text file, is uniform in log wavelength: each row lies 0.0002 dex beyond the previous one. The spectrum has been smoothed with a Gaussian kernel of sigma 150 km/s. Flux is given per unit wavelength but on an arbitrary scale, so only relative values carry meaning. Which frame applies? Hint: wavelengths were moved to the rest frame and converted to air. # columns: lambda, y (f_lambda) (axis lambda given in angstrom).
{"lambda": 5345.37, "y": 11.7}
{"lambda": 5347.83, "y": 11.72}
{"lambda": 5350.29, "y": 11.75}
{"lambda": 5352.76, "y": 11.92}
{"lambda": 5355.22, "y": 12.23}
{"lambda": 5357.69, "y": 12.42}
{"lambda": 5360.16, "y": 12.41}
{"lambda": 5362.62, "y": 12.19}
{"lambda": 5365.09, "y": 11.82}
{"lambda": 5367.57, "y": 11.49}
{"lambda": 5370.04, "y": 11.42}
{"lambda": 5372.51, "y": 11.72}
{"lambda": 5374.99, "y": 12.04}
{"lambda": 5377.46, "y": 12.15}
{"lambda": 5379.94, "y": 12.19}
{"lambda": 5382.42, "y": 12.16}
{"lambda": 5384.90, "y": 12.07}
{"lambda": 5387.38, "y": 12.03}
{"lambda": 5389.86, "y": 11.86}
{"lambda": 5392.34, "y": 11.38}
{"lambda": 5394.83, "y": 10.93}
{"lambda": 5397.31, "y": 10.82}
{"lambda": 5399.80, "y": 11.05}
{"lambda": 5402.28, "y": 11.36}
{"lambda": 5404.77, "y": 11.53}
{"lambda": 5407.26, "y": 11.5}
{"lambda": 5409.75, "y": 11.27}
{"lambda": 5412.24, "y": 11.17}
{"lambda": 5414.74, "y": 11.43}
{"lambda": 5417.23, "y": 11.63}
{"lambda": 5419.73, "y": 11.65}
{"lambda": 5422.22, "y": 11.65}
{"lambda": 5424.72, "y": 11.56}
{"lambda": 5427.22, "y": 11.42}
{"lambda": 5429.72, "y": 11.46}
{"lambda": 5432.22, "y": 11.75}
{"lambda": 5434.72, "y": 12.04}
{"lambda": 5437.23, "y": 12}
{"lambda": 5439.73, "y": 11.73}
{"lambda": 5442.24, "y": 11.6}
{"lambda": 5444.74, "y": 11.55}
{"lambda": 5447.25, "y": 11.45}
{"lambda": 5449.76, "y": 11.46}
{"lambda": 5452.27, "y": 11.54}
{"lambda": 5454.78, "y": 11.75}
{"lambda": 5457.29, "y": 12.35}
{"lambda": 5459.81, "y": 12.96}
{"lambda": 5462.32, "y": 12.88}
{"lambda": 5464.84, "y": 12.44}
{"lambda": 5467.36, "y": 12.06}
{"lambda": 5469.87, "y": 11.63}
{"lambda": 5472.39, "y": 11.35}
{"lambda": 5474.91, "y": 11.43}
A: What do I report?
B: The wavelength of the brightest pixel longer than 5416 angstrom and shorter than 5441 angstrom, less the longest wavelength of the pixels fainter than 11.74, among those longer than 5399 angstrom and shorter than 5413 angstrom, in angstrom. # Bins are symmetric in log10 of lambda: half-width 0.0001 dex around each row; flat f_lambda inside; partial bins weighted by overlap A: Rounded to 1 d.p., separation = 22.5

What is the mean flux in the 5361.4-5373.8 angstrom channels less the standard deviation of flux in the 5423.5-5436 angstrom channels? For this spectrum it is 11.5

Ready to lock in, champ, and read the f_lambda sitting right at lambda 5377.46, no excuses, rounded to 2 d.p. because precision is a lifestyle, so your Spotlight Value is 12.15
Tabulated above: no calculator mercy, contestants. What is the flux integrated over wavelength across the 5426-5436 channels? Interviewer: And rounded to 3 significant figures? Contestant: 117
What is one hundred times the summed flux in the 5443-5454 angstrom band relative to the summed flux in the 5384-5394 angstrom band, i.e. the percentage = 97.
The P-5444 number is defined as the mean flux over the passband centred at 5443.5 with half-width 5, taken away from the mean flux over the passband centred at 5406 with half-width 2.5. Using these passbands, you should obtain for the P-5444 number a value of -0.1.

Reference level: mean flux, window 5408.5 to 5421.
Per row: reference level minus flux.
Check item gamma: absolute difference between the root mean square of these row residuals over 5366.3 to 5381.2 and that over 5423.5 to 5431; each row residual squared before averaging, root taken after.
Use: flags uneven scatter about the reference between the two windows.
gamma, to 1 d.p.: 0.4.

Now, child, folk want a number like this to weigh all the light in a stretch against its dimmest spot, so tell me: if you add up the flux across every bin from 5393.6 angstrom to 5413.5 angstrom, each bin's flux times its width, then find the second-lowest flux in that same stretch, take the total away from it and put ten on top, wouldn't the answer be -202.1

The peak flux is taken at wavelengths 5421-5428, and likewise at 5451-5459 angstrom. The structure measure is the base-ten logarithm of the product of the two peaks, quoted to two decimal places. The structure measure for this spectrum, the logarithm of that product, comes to 2.16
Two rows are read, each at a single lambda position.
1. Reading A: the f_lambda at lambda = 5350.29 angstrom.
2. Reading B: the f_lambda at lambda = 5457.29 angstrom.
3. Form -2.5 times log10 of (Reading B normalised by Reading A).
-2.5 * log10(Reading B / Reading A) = -0.05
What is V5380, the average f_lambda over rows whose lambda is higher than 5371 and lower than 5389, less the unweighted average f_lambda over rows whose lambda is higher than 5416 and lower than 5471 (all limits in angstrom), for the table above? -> 0.2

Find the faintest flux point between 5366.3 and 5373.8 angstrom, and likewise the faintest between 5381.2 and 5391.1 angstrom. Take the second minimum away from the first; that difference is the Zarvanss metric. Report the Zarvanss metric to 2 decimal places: -0.44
